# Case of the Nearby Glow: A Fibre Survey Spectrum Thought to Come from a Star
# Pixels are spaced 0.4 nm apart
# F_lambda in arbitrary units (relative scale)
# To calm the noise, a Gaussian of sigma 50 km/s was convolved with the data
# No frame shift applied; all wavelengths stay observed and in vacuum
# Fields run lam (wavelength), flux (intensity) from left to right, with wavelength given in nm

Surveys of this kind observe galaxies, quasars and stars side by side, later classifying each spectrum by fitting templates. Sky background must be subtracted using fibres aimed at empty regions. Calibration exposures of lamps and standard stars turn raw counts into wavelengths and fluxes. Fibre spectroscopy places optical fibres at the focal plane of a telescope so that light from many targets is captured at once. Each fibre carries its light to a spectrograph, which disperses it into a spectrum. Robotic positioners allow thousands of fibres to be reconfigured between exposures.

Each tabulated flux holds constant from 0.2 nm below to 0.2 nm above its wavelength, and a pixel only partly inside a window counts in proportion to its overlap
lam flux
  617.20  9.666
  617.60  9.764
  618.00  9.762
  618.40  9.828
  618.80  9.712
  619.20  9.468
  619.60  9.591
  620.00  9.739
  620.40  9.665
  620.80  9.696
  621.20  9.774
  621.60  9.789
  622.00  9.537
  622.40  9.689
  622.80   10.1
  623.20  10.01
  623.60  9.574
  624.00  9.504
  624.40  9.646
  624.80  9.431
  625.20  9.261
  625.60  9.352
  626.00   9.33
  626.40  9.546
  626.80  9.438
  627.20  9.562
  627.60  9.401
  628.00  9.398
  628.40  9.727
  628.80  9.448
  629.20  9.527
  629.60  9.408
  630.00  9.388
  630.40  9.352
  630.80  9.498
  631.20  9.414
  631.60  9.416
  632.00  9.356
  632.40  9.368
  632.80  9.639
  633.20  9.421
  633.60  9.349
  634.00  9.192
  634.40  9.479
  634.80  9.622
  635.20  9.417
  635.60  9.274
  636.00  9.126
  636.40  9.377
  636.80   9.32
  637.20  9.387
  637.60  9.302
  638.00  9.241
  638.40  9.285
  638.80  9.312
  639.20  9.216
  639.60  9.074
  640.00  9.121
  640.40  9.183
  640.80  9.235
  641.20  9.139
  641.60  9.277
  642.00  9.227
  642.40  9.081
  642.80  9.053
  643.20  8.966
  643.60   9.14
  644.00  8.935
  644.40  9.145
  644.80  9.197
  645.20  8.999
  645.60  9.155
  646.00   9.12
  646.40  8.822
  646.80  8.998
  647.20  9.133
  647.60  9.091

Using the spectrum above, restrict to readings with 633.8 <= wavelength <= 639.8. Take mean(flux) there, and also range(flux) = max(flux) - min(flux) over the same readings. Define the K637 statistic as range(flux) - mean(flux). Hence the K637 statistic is -8.76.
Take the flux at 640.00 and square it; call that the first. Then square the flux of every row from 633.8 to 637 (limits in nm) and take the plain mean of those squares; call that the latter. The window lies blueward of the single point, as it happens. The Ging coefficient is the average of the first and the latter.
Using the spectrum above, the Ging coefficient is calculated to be 85.3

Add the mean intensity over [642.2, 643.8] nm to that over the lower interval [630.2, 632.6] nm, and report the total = 18.46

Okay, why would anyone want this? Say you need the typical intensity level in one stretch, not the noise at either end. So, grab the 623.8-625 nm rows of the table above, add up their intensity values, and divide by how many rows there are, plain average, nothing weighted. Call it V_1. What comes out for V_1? 9.5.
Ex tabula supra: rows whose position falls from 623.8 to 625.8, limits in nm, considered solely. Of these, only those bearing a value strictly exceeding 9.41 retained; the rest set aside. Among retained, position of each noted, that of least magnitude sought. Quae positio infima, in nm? 624.00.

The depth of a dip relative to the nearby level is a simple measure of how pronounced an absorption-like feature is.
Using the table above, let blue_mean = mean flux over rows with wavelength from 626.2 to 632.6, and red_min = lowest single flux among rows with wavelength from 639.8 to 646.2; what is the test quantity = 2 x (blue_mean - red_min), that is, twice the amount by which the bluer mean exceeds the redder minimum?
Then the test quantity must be 1.04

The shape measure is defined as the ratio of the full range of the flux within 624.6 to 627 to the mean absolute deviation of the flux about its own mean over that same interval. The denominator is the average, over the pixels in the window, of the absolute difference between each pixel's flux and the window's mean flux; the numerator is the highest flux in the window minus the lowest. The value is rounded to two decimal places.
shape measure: 3.62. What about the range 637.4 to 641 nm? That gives 3.81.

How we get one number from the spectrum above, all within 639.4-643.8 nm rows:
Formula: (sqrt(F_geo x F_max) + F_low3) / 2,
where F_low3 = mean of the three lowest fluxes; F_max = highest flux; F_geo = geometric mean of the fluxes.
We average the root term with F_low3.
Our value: 9.12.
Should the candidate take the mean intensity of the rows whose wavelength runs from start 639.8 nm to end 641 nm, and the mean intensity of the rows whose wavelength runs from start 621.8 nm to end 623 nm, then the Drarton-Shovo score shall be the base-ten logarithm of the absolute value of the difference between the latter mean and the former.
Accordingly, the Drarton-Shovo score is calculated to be -0.22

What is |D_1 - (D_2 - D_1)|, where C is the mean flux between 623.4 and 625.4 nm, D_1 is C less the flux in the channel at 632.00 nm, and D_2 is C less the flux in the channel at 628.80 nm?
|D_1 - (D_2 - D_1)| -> 0.22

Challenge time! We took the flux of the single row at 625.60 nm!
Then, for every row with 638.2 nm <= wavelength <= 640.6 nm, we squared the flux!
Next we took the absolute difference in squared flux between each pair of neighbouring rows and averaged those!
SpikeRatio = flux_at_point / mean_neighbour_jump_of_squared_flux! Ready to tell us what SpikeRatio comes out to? 6.8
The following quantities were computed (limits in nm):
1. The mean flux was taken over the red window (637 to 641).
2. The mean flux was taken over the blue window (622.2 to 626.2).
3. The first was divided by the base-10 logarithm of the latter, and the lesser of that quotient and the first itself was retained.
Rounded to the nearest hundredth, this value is 9.24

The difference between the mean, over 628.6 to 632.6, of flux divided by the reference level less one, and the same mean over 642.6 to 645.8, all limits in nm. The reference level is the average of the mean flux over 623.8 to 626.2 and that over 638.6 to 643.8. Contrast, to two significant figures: 0.037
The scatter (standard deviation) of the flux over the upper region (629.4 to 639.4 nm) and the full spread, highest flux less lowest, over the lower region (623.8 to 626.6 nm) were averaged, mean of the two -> 0.25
